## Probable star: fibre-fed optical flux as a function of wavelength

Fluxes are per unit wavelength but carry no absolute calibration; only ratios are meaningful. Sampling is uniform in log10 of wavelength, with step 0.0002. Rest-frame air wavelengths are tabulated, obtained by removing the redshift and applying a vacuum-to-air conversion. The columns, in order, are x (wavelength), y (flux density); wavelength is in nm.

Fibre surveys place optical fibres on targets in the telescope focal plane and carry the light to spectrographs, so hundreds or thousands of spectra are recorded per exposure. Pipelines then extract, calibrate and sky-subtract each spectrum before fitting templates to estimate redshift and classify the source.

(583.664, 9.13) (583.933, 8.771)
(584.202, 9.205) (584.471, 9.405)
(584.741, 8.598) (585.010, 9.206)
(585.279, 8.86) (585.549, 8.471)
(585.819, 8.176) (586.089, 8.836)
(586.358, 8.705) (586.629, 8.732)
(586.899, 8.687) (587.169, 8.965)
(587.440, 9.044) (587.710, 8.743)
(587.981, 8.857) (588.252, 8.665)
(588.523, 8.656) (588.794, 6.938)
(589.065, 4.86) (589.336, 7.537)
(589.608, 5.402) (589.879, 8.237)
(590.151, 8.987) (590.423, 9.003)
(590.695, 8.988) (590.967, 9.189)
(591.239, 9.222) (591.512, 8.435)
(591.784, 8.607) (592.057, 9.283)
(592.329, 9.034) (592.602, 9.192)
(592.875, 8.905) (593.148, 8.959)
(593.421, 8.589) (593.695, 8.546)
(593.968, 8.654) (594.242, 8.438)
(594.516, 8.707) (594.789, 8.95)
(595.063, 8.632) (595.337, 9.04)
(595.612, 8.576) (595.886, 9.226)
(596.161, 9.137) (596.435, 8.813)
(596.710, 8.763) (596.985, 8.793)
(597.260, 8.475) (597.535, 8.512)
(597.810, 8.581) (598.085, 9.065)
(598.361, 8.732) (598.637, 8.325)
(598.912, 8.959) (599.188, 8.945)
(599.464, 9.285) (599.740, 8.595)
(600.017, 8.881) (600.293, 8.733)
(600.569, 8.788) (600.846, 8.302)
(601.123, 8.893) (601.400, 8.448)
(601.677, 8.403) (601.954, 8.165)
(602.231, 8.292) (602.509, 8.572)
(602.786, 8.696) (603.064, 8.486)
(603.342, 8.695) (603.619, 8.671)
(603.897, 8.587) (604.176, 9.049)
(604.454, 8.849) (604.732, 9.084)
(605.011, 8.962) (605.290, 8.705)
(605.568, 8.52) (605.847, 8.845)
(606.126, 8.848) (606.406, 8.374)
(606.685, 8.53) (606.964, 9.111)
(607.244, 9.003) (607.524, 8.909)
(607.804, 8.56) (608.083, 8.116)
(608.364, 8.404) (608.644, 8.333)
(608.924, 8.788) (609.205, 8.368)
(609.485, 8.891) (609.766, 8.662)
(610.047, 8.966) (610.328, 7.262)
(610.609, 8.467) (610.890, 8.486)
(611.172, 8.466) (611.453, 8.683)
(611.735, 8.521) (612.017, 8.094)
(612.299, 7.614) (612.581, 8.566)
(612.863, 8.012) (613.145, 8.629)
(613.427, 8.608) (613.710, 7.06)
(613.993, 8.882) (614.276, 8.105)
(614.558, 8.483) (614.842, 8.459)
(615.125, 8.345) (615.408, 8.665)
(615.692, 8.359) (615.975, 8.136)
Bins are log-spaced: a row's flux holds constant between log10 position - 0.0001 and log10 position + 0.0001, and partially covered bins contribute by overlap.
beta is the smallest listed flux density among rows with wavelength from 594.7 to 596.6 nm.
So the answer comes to 8.576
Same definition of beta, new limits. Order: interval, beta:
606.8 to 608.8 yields 8.116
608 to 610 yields 8.116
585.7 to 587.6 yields 8.176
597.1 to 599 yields 8.325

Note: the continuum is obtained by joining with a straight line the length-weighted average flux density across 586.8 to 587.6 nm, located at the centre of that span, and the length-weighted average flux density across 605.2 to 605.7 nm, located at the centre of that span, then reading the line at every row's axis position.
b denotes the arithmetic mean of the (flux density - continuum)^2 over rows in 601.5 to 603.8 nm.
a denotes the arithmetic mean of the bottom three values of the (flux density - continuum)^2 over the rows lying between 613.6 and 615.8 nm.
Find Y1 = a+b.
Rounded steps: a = 0.003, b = 0.065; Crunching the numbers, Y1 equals 0.068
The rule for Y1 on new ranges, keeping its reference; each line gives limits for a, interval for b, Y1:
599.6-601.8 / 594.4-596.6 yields 0.072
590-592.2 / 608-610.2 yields 0.104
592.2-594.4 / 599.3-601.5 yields 0.095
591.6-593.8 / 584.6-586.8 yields 0.157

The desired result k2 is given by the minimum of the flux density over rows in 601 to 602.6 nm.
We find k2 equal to 8.165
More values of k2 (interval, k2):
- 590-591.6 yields 8.435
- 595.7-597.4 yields 8.475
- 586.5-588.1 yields 8.687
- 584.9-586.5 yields 8.176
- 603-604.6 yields 8.486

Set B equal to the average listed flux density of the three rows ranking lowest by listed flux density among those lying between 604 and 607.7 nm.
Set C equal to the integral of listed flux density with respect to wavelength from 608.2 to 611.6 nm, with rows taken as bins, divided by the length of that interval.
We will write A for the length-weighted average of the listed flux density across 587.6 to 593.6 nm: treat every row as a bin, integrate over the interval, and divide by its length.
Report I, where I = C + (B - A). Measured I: 8.6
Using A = 8.38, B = 8.47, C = 8.48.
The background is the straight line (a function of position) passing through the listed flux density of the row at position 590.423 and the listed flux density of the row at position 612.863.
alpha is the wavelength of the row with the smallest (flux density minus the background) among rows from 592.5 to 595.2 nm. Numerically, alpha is 594.242 nm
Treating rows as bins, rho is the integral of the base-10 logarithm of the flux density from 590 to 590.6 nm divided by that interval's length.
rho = 0.952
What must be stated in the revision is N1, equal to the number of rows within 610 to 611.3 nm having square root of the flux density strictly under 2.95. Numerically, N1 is 4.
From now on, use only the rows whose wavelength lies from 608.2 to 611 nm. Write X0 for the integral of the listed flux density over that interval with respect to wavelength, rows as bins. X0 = 23.7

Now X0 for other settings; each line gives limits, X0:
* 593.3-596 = 23.6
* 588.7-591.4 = 21.2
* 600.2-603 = 23.9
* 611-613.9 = 23.9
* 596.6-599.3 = 23.5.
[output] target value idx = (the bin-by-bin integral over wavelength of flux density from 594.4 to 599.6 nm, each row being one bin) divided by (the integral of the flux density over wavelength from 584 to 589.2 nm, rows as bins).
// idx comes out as 1.04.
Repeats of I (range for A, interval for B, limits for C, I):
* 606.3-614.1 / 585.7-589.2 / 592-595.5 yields 7.0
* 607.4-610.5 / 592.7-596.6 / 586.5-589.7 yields 8.0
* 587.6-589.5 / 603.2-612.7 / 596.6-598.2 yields 8.7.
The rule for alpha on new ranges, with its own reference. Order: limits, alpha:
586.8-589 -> 588.794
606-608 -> 606.406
